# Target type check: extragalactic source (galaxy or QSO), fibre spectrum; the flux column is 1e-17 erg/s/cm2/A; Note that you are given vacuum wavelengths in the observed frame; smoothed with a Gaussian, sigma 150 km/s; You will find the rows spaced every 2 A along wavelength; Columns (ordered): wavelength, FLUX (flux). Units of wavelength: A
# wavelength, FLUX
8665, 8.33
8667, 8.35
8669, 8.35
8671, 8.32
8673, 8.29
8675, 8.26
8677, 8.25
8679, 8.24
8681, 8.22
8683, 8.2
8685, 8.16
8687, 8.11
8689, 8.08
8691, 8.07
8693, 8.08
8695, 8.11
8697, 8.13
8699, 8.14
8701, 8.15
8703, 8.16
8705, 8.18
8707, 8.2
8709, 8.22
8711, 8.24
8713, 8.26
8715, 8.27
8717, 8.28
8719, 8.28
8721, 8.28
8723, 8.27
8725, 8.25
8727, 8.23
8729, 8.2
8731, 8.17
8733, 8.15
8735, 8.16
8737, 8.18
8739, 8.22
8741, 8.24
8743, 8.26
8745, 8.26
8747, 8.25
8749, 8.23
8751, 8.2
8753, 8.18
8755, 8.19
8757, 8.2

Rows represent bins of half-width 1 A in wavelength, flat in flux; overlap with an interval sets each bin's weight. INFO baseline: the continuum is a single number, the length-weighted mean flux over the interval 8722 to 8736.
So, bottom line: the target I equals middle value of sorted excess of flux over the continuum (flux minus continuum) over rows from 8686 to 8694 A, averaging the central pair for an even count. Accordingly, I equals -0.12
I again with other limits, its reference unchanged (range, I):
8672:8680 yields 0.05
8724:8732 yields 0.01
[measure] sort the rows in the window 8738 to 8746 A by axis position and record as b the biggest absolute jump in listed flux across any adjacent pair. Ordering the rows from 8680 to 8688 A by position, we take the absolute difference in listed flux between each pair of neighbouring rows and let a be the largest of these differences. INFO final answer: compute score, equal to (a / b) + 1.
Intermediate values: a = 0.050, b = 0.020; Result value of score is 3.5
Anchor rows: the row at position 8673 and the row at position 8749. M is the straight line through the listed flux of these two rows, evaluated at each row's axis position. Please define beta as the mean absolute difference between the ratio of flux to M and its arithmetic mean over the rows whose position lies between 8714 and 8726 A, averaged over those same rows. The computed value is 0.001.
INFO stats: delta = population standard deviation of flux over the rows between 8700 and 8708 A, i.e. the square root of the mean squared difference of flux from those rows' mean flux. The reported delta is 0.019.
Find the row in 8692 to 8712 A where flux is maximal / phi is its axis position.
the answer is 8711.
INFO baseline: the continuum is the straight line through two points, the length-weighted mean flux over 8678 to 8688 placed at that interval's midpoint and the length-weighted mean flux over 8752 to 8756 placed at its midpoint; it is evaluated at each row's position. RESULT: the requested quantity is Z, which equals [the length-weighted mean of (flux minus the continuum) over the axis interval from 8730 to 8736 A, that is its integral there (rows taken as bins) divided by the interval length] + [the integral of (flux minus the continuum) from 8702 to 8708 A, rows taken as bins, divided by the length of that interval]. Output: -0.03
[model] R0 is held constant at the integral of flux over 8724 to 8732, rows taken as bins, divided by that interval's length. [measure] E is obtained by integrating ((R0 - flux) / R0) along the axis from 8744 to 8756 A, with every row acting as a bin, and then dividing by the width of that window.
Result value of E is -0.0007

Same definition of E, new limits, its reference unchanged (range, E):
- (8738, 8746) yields -0.0040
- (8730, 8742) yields 0.0031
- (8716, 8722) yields -0.0082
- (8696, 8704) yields 0.0082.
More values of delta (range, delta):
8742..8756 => 0.032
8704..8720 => 0.036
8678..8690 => 0.058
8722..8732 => 0.036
